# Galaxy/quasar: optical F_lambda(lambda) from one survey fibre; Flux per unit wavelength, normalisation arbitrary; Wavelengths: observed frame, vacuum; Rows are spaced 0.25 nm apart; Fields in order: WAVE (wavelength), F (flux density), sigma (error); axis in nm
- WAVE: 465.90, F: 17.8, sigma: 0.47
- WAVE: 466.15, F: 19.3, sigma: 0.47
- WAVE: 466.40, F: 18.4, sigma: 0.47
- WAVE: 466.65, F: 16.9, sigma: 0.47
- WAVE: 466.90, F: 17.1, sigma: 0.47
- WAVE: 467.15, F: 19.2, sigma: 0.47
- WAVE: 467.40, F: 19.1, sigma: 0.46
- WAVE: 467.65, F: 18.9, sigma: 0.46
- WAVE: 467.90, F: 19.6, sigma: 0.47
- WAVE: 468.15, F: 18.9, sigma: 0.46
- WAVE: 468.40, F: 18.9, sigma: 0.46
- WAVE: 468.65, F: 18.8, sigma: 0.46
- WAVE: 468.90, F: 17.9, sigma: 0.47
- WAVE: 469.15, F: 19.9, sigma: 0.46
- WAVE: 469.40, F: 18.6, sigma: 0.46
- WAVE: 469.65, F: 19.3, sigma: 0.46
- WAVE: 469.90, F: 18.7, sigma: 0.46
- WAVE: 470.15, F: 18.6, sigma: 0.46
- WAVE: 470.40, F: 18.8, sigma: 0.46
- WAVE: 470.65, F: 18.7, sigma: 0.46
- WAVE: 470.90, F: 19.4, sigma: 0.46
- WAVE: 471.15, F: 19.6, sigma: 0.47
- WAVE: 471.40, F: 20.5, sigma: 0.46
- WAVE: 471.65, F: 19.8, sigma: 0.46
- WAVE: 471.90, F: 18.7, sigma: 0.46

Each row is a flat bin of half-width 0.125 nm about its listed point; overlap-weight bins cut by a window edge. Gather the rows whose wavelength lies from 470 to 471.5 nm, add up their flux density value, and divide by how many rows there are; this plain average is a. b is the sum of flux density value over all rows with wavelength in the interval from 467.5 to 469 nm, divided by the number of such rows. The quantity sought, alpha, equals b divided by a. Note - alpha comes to 0.98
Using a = 19.3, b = 18.8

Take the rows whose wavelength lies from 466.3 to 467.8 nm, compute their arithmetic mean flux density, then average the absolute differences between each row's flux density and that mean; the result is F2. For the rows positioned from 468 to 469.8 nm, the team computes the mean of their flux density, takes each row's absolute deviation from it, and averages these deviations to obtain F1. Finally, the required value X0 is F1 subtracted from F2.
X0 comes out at 0.4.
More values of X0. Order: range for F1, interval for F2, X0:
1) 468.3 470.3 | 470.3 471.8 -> 0.1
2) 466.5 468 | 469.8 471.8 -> -0.4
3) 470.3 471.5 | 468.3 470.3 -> -0.1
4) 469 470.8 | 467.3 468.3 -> -0.1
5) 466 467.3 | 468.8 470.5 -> -0.5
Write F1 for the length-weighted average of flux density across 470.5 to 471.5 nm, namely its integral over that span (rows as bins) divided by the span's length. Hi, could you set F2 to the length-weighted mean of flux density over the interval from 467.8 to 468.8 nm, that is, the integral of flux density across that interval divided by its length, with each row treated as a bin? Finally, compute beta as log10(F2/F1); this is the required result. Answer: -0.011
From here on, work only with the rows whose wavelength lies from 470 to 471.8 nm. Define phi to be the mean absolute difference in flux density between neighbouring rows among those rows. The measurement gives 0.47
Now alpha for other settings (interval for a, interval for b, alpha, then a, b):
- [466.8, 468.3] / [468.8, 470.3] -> 1.00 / 18.8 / 18.8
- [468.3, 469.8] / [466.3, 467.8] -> 0.97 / 18.9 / 18.3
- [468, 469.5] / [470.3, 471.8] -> 1.03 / 18.8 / 19.5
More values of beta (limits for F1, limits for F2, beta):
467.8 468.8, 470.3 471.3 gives 0.004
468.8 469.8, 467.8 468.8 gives 0.001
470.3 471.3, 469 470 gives -0.001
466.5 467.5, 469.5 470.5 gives 0.019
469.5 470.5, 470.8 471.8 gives 0.022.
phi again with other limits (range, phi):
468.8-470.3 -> 0.94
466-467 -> 0.87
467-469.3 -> 0.59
